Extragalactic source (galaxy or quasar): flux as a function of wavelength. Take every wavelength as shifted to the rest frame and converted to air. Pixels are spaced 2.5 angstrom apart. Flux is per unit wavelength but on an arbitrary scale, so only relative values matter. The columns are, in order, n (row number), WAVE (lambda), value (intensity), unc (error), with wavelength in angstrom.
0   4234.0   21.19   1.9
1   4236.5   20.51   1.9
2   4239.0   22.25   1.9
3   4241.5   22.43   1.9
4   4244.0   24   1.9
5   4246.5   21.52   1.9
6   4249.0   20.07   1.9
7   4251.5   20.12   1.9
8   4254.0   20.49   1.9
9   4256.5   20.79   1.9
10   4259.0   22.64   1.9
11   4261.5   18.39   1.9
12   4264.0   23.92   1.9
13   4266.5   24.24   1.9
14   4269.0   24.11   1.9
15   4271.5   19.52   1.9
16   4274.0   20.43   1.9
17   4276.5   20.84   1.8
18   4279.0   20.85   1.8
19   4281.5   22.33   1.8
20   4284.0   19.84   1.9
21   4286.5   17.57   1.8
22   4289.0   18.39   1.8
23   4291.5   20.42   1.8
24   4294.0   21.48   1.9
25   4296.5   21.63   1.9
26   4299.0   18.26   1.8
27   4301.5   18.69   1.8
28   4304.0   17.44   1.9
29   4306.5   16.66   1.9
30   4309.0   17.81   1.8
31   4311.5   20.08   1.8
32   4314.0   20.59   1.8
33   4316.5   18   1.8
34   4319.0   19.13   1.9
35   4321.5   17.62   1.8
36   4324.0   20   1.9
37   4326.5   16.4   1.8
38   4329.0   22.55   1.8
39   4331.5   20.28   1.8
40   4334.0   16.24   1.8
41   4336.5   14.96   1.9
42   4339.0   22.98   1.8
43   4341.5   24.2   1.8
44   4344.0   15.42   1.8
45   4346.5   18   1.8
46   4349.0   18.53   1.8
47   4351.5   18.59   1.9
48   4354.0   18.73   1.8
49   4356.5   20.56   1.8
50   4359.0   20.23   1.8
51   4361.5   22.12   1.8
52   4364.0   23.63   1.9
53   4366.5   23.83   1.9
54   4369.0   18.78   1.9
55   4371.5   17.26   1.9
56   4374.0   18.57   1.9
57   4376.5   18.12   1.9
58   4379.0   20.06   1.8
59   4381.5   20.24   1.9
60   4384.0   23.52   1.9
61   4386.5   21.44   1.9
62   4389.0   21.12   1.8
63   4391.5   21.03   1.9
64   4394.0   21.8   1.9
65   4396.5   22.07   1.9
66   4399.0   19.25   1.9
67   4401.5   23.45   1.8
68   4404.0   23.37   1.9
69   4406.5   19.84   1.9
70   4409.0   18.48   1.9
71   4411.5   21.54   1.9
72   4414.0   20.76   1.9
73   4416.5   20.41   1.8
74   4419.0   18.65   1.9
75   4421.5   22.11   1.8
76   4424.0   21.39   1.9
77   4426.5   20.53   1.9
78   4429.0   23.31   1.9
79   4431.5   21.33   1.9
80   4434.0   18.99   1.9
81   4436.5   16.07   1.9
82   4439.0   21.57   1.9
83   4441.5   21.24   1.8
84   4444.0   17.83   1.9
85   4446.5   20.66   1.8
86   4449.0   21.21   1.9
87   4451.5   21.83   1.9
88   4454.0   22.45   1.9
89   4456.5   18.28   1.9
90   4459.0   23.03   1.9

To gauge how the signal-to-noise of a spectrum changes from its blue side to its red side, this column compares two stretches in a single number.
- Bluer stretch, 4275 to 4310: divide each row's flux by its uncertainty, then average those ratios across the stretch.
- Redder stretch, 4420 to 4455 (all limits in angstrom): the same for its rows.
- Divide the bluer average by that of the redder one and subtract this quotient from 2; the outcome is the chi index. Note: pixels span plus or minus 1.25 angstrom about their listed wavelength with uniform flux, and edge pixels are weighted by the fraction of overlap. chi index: 1.04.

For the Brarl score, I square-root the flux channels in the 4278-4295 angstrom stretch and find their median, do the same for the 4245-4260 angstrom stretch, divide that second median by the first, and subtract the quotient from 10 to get 8.99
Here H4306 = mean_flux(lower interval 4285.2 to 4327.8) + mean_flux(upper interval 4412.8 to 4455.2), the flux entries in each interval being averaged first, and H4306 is 39.4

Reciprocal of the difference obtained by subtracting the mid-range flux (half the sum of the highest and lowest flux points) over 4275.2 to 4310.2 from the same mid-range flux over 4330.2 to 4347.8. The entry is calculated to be 11.8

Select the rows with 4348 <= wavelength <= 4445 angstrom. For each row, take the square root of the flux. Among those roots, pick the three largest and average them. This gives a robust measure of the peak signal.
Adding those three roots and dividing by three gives 4.864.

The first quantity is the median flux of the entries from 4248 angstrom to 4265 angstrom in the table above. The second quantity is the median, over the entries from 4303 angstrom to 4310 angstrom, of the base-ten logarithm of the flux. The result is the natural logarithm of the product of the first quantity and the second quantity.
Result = 3.24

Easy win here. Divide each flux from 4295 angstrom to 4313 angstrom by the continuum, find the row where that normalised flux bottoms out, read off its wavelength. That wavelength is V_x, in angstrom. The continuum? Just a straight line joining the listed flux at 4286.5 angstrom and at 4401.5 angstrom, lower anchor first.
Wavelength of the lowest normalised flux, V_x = 4306.5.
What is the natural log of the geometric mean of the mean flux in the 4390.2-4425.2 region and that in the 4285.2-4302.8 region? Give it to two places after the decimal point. 3.01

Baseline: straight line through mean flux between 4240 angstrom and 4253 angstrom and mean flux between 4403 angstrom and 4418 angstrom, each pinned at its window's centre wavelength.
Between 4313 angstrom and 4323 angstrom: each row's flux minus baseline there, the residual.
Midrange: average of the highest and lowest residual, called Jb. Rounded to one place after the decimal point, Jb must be -2.1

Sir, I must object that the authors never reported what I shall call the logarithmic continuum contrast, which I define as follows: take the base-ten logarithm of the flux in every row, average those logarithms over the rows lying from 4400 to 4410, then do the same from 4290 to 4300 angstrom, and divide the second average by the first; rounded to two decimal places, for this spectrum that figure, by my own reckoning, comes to 0.99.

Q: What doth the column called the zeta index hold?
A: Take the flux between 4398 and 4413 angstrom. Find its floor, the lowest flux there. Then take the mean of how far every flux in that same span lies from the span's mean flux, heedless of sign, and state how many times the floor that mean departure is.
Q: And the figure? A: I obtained 0.10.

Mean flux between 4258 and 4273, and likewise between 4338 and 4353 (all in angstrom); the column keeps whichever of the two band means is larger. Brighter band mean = 22.1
